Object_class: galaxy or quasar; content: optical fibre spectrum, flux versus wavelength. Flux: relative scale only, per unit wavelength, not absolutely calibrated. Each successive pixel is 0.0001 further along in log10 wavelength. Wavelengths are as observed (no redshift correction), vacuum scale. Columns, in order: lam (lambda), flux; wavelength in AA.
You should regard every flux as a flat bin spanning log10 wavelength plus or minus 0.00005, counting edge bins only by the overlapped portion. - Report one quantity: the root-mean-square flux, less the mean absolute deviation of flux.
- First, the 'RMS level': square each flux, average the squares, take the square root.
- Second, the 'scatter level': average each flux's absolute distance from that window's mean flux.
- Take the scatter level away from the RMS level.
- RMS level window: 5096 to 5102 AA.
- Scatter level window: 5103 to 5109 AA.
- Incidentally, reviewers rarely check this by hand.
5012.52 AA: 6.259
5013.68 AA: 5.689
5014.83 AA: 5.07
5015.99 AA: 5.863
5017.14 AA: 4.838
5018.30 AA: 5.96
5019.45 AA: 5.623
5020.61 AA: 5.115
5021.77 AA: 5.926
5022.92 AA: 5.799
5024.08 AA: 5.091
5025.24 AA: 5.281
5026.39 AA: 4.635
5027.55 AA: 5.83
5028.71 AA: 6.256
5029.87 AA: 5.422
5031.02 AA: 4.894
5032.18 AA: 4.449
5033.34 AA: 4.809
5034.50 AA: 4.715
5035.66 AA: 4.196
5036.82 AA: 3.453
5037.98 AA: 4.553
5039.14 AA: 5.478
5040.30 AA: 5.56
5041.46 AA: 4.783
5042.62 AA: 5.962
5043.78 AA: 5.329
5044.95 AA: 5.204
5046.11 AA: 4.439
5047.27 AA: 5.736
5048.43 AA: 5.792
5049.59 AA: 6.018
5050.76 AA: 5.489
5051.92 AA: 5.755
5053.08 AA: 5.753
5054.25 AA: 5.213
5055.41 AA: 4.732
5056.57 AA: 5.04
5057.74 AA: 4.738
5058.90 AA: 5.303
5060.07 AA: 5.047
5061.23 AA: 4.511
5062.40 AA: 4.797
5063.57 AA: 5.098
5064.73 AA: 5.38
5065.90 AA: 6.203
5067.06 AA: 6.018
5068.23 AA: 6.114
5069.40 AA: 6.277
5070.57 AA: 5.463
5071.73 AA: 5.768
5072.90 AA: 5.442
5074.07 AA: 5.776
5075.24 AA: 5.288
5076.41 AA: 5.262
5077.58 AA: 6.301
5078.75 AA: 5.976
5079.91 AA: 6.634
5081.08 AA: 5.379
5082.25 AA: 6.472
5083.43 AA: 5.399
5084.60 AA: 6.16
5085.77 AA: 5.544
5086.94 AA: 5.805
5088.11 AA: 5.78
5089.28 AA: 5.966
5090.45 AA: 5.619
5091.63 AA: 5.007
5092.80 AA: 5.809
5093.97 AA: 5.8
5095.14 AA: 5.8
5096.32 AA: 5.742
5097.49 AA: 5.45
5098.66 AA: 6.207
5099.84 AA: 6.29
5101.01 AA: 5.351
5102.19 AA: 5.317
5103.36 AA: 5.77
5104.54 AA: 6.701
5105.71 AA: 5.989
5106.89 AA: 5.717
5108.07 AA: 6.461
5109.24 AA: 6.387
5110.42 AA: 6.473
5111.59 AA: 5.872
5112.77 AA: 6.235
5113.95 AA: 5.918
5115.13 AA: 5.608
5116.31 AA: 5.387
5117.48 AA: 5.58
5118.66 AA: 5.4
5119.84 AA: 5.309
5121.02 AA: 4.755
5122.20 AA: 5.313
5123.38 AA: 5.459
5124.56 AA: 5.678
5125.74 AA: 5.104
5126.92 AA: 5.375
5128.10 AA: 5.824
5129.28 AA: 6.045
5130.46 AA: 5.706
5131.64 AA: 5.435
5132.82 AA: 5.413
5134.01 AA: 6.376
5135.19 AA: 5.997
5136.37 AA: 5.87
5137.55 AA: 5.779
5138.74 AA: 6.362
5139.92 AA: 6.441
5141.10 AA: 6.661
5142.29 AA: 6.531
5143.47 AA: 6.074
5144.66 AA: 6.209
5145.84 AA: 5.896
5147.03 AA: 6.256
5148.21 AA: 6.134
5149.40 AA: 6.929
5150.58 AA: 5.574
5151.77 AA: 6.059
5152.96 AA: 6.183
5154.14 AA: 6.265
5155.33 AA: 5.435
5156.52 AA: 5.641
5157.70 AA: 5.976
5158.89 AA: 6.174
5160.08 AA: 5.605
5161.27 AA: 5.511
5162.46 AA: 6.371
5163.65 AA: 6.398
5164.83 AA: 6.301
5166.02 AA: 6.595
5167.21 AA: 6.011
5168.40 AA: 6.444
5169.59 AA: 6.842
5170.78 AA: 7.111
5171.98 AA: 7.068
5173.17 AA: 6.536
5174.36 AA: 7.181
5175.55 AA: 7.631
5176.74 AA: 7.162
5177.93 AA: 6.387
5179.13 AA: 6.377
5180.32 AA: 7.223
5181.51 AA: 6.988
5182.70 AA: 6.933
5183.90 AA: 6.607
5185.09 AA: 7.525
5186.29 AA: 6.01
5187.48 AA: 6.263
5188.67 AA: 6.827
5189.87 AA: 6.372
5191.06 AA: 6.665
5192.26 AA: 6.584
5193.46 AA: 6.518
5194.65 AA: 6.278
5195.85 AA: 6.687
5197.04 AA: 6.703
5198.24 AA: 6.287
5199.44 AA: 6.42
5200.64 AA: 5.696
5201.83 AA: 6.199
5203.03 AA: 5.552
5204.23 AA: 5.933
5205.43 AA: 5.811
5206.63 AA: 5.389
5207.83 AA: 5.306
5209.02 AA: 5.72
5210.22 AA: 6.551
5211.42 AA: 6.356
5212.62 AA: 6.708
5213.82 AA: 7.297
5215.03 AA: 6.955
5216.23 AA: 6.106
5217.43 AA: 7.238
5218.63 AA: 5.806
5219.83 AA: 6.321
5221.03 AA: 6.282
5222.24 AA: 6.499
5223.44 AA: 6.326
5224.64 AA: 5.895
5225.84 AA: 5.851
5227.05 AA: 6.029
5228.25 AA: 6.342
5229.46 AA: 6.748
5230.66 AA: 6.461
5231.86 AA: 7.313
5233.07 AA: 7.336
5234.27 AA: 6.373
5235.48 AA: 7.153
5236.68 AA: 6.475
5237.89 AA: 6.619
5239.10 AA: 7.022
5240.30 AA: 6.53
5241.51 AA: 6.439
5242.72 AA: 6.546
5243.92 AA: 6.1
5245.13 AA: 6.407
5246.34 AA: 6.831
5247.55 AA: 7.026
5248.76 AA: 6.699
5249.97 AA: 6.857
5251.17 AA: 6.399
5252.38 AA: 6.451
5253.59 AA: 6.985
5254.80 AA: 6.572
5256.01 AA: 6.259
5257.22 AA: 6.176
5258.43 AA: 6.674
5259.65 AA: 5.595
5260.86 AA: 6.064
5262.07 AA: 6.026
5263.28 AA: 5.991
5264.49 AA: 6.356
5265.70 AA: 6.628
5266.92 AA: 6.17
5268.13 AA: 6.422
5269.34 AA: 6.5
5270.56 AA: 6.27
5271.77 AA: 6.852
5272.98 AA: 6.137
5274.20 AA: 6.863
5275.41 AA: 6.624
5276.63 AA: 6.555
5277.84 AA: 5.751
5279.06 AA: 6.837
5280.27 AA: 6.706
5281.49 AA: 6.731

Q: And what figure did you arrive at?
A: 5.5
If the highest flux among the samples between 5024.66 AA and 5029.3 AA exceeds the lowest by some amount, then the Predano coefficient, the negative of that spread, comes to -1.6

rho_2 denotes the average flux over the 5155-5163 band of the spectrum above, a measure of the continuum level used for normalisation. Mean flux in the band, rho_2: 5.8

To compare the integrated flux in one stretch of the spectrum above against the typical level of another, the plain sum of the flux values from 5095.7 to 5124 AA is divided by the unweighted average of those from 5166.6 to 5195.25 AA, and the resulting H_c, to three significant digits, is 20.6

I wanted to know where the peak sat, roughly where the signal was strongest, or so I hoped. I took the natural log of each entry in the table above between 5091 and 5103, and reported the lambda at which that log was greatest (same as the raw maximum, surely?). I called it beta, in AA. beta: 5099.84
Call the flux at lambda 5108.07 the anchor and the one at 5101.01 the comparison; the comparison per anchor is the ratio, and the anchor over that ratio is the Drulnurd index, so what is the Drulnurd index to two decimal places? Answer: 7.80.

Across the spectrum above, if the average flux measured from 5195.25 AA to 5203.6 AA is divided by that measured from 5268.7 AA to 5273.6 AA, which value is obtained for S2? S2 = 0.97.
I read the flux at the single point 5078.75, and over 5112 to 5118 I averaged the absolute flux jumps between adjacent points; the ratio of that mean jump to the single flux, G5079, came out 0.044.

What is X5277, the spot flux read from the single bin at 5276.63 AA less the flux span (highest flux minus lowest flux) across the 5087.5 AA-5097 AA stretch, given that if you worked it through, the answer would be 5.60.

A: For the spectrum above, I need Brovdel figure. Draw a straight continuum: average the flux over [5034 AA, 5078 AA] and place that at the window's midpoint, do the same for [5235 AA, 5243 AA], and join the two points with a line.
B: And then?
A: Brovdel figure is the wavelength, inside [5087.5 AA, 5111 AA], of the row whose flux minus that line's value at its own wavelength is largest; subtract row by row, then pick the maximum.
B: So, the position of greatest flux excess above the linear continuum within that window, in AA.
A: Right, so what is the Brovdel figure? 5104.54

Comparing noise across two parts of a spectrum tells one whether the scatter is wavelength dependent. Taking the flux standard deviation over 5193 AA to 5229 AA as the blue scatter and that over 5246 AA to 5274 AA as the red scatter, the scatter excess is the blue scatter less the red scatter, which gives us 0.132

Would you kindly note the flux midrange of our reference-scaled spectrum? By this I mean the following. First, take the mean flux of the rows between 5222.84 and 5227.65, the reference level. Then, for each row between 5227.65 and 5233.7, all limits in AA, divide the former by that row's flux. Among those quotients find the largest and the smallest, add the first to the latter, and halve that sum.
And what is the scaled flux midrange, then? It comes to 0.89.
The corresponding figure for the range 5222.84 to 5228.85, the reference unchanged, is 0.99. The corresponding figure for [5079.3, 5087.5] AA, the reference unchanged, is 1.01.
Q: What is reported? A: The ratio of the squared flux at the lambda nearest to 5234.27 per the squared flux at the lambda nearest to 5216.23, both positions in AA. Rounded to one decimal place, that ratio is 1.1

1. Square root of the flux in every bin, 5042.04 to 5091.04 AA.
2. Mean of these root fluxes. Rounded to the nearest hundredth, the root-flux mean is 2.36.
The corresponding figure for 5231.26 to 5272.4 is 2.55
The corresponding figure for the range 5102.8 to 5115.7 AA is 2.47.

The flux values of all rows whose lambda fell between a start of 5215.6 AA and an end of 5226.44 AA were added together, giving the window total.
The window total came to 56.3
